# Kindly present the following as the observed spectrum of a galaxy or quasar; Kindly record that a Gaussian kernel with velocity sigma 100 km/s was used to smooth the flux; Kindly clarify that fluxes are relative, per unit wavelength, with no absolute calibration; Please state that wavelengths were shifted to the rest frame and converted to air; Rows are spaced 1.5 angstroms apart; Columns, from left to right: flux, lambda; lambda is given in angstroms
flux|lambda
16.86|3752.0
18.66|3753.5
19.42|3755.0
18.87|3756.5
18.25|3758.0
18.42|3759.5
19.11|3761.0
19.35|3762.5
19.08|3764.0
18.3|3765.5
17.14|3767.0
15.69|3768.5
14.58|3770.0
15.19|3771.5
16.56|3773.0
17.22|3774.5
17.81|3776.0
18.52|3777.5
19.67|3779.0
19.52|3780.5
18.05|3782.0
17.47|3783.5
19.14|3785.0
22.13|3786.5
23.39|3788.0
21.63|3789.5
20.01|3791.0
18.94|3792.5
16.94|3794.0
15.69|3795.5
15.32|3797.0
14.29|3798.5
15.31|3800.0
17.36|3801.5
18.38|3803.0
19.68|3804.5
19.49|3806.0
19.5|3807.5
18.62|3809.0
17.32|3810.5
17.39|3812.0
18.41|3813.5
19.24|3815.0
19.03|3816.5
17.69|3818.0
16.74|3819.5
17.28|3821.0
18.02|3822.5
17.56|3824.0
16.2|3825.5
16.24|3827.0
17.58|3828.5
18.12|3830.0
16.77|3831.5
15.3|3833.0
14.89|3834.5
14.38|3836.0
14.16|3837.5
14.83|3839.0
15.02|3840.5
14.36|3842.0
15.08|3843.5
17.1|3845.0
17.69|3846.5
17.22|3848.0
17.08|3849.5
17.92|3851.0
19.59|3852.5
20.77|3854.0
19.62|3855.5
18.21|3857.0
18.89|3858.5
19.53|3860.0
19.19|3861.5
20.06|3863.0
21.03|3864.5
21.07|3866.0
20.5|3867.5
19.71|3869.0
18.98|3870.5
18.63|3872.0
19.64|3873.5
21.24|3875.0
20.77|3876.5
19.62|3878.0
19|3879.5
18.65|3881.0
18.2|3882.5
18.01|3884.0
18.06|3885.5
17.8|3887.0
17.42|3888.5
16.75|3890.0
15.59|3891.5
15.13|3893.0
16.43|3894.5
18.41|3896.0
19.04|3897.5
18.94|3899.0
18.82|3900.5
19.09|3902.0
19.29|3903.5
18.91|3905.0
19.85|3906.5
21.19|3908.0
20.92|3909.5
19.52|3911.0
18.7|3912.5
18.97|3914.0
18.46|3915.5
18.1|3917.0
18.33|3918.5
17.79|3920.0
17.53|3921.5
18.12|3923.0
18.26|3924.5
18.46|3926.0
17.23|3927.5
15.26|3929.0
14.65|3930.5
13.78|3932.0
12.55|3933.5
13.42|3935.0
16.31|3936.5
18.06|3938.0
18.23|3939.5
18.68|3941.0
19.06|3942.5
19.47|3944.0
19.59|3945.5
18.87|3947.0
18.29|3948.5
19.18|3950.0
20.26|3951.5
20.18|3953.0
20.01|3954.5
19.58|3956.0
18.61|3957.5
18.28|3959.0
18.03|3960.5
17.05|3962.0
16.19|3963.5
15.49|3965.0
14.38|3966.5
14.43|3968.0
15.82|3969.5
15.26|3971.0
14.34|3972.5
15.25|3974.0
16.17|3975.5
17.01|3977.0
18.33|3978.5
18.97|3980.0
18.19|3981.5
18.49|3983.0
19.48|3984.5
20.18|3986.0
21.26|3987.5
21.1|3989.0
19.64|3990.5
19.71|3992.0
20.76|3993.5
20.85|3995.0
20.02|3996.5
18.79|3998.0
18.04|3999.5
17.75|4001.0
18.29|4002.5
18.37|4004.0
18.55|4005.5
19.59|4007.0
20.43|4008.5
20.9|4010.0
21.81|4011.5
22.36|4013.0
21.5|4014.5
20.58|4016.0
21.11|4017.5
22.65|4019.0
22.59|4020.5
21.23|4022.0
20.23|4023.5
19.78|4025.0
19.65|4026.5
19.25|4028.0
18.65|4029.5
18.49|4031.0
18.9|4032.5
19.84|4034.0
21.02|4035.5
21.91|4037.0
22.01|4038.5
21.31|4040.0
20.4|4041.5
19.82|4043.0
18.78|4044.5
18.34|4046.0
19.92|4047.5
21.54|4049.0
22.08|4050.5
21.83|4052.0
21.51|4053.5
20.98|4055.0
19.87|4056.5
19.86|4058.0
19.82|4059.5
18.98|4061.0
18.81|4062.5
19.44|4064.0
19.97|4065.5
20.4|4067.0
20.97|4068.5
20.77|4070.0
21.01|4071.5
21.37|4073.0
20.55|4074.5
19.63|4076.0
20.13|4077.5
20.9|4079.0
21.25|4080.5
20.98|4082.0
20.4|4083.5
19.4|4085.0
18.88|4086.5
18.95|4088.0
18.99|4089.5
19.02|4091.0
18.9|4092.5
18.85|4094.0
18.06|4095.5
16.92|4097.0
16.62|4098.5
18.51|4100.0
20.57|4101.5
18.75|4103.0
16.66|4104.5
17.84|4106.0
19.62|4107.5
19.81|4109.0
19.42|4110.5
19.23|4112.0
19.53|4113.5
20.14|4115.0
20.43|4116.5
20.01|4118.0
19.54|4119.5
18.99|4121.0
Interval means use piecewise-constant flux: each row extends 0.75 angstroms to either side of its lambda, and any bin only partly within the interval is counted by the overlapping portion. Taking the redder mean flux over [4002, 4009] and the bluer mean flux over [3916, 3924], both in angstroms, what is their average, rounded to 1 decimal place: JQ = 18.5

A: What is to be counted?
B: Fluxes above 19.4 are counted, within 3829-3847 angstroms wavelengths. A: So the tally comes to 0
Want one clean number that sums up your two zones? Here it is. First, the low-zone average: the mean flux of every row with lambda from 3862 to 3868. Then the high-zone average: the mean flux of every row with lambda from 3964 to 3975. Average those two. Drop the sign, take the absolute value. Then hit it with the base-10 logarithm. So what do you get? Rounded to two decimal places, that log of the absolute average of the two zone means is 1.25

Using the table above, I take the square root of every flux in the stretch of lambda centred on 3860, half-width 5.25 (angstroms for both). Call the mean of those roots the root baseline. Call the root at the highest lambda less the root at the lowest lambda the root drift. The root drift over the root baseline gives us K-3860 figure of 0.04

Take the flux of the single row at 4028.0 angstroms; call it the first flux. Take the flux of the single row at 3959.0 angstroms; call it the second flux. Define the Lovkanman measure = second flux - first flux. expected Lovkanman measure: -1.0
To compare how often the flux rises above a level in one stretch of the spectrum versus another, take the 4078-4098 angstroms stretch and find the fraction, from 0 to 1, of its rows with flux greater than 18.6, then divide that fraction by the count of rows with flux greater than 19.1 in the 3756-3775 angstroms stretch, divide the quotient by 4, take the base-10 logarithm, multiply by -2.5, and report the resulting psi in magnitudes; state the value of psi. 2.4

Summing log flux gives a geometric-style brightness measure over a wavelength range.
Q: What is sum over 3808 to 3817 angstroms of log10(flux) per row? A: 7.6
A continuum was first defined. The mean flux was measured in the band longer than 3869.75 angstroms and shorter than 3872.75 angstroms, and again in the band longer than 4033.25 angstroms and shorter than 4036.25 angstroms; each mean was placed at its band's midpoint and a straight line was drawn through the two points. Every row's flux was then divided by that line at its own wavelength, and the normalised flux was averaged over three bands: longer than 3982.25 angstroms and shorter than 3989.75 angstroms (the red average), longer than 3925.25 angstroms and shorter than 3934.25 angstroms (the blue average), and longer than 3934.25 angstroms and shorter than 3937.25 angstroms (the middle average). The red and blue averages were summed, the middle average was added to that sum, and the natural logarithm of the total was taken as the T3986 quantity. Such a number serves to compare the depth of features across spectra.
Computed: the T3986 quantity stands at 0.94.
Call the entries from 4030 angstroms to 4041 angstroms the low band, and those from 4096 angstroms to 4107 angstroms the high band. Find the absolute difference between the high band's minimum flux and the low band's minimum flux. 1.9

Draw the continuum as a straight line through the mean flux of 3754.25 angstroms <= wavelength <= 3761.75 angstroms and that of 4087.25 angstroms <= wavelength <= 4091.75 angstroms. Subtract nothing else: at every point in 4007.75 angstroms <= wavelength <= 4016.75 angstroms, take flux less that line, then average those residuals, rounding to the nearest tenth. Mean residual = 2.3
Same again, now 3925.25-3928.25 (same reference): -1.1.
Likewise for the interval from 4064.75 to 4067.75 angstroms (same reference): 1.2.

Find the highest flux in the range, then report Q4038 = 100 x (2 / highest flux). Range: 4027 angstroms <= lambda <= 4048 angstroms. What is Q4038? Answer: 9.1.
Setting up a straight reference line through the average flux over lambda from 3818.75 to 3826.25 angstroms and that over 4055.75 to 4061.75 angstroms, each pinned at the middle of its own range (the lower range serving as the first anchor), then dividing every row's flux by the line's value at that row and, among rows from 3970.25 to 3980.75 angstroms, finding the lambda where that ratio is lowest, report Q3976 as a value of 3972.5 angstroms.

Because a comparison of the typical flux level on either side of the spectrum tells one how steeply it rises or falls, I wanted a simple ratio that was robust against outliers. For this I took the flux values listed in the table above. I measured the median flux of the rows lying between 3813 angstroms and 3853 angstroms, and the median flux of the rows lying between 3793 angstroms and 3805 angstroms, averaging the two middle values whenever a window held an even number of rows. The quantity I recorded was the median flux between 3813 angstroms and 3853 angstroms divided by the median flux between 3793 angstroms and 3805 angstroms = 1.05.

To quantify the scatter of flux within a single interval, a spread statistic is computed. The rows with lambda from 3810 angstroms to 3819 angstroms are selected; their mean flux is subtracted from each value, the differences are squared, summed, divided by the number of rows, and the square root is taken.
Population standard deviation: 0.76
